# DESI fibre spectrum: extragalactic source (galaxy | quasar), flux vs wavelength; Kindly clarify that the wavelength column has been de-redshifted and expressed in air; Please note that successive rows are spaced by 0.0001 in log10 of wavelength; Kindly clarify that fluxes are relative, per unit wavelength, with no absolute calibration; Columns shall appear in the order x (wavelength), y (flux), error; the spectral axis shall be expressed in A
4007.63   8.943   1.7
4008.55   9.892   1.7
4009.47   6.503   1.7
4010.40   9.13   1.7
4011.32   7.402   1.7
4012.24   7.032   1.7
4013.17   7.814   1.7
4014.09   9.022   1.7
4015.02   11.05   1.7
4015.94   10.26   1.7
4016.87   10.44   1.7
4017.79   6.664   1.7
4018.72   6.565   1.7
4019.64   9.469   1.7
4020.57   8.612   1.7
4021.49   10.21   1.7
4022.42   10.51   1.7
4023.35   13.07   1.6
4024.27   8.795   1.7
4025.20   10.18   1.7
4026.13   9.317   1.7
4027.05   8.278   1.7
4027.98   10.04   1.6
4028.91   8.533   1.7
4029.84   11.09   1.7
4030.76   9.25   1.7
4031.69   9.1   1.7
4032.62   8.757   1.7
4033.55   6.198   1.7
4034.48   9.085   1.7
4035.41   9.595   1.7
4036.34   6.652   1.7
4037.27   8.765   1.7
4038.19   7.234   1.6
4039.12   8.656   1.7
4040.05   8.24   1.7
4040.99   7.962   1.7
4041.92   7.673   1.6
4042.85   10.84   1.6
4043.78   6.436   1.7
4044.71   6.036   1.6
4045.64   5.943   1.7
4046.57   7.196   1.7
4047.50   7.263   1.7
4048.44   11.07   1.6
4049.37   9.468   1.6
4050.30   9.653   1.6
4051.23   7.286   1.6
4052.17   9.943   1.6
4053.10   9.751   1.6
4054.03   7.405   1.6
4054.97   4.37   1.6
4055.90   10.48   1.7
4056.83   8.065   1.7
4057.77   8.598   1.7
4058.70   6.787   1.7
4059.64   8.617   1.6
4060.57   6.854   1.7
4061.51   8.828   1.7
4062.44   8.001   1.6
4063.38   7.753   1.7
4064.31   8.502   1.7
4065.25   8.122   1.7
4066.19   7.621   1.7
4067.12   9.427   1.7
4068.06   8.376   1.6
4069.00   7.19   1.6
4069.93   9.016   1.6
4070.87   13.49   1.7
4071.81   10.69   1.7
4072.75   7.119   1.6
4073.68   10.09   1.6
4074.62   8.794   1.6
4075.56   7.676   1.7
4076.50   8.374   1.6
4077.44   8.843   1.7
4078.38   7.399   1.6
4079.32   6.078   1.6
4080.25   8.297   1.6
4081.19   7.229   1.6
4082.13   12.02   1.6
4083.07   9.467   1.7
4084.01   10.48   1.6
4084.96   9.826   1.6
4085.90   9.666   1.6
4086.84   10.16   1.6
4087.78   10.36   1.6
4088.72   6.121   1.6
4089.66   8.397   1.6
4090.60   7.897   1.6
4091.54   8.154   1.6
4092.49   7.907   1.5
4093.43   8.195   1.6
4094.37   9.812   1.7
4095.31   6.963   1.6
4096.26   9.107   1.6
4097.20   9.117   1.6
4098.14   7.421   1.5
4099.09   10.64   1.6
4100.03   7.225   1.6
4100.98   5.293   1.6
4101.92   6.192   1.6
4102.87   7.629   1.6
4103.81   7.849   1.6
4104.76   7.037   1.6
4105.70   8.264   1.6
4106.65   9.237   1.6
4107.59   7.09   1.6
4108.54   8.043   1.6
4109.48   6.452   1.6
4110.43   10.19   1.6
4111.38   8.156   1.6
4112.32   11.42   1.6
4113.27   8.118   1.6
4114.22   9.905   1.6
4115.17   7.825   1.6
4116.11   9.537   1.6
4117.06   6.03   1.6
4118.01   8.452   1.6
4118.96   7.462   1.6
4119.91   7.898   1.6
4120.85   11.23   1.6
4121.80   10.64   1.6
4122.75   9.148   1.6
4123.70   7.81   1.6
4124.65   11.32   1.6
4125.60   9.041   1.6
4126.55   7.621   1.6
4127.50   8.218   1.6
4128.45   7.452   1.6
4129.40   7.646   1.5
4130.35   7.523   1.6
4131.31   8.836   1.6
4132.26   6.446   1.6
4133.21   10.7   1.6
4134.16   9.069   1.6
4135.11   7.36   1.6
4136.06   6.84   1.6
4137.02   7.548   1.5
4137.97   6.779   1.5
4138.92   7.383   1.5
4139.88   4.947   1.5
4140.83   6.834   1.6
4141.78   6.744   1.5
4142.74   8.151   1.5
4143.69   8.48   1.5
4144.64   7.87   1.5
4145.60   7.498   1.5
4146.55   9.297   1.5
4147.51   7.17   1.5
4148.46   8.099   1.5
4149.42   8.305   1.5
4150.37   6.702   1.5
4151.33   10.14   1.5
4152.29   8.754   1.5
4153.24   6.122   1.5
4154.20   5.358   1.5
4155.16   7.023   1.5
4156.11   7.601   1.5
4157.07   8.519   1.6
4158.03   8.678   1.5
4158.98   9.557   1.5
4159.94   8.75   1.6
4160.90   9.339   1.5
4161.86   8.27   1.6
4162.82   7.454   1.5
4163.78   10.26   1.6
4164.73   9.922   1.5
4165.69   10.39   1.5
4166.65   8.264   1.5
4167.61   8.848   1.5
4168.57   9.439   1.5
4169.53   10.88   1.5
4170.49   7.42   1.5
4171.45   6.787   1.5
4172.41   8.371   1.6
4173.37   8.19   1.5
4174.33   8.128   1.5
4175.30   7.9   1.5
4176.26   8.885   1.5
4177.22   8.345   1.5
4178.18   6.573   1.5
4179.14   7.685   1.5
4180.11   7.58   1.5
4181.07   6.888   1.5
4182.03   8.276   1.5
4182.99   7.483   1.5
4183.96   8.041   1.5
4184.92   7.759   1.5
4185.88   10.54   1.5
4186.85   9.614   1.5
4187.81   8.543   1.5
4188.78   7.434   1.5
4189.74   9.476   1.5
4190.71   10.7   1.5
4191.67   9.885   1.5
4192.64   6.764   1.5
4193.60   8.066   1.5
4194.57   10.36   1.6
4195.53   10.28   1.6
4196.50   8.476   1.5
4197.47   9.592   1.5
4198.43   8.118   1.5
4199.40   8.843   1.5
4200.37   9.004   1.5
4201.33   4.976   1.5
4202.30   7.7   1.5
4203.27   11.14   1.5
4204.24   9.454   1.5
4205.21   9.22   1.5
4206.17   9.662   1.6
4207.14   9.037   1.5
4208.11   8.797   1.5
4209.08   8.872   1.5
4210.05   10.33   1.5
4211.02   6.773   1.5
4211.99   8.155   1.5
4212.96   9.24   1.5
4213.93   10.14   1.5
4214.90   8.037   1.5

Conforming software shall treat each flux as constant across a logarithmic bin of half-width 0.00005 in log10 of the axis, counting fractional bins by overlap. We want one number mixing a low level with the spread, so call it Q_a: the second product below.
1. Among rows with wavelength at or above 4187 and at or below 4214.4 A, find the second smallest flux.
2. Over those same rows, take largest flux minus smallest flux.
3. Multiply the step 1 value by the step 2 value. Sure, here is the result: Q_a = 42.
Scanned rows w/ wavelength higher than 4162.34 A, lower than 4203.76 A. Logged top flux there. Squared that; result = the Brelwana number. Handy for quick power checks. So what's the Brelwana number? 124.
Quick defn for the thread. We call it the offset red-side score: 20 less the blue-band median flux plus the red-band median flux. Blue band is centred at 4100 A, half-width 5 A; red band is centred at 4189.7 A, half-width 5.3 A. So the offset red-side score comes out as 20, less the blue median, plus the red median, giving 22.1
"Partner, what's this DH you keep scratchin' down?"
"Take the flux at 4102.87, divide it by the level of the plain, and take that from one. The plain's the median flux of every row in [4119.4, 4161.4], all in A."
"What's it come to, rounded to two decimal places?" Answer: 0.03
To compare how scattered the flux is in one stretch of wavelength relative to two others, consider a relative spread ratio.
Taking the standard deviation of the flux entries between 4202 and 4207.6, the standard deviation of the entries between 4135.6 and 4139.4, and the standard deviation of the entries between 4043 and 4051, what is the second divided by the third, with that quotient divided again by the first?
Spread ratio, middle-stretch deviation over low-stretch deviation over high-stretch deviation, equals 0.2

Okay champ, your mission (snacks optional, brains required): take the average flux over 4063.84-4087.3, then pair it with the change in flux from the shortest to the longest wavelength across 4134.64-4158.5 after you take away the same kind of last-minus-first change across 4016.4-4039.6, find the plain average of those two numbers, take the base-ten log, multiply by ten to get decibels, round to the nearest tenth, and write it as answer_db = 7.8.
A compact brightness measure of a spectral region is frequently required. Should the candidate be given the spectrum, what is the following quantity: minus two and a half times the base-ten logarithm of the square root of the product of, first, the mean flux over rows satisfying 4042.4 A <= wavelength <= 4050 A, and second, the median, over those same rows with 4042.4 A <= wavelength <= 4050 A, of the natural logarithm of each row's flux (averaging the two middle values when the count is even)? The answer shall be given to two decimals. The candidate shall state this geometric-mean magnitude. -1.50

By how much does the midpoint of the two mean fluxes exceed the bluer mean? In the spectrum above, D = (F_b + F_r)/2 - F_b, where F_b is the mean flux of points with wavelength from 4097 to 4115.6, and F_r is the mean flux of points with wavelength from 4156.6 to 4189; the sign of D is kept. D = 0.2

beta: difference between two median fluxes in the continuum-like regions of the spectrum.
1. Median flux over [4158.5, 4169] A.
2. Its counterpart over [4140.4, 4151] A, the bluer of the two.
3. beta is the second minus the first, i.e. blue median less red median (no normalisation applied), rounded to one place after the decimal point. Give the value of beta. -1.5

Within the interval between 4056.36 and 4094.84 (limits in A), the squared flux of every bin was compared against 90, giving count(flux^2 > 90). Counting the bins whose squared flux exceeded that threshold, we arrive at 10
